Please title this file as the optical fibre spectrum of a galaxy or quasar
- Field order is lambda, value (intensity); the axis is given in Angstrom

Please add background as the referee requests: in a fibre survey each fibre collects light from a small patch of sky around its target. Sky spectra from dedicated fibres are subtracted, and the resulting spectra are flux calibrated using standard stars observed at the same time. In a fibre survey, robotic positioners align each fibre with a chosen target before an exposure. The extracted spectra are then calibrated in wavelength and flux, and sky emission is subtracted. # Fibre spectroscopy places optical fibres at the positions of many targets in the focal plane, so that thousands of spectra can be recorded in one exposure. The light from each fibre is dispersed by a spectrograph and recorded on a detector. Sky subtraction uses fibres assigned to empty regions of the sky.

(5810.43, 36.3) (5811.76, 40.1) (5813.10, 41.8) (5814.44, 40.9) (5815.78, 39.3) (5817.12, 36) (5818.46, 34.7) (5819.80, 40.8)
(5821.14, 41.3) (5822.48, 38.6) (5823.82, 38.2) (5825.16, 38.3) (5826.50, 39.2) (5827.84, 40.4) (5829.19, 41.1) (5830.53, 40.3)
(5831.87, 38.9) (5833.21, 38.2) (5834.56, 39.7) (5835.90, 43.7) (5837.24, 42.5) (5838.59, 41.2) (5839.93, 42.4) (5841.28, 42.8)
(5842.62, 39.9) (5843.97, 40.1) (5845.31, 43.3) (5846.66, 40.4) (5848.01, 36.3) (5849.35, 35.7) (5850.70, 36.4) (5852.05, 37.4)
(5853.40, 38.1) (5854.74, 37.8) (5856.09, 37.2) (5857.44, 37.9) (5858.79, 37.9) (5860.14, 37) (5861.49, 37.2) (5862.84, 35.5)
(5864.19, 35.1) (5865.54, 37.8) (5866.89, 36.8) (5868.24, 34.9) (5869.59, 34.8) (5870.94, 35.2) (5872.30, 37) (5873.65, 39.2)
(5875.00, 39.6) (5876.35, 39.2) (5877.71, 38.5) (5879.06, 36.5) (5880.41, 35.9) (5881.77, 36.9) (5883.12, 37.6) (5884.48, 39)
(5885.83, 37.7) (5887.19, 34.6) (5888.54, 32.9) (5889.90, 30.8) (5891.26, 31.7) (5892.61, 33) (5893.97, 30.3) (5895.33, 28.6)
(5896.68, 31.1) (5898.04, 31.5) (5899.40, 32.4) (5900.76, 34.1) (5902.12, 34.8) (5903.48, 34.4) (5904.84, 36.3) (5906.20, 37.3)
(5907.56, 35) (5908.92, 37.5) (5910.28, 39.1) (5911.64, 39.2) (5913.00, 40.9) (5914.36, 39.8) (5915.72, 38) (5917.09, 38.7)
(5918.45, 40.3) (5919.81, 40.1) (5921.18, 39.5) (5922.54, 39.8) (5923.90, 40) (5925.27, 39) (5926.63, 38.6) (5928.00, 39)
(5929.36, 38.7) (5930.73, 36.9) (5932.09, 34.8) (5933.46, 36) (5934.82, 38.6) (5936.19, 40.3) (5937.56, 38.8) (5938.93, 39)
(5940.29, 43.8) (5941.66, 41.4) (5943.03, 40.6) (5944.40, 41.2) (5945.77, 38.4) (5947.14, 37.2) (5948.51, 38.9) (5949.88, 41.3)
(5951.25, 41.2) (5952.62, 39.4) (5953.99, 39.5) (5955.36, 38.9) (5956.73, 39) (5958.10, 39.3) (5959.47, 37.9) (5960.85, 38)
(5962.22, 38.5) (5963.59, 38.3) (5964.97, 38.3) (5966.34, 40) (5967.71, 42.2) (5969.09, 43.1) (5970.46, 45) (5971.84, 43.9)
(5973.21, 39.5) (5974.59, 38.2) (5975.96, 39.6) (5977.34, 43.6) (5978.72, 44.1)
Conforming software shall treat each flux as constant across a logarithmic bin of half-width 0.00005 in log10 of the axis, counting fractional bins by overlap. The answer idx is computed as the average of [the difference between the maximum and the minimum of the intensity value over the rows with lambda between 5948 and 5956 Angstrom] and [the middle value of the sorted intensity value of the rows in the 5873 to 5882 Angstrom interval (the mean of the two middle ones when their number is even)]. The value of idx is 20.45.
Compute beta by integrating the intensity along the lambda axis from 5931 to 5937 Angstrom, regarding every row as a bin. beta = 225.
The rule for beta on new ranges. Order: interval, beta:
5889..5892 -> 94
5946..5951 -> 196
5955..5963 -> 309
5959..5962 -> 114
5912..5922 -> 396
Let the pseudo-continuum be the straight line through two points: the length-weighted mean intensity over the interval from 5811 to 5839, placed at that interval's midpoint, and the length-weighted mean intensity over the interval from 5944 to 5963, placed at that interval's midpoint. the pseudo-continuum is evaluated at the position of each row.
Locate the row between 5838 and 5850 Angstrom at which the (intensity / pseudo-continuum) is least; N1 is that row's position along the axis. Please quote 5849.35 Angstrom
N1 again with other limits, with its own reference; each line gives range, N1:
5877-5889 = 5888.54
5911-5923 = 5915.72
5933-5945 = 5933.46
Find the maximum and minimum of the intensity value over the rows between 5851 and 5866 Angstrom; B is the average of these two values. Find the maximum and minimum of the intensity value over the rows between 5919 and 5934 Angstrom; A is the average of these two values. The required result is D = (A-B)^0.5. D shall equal 0.9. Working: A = 37.45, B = 37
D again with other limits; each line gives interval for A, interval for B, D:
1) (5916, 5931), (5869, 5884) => 1.2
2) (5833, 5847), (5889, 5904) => 3.0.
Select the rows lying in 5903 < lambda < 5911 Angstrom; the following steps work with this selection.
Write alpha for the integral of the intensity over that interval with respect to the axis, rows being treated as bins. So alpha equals 293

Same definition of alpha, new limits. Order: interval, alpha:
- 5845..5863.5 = 696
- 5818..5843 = 1004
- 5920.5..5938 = 673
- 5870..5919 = 1761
